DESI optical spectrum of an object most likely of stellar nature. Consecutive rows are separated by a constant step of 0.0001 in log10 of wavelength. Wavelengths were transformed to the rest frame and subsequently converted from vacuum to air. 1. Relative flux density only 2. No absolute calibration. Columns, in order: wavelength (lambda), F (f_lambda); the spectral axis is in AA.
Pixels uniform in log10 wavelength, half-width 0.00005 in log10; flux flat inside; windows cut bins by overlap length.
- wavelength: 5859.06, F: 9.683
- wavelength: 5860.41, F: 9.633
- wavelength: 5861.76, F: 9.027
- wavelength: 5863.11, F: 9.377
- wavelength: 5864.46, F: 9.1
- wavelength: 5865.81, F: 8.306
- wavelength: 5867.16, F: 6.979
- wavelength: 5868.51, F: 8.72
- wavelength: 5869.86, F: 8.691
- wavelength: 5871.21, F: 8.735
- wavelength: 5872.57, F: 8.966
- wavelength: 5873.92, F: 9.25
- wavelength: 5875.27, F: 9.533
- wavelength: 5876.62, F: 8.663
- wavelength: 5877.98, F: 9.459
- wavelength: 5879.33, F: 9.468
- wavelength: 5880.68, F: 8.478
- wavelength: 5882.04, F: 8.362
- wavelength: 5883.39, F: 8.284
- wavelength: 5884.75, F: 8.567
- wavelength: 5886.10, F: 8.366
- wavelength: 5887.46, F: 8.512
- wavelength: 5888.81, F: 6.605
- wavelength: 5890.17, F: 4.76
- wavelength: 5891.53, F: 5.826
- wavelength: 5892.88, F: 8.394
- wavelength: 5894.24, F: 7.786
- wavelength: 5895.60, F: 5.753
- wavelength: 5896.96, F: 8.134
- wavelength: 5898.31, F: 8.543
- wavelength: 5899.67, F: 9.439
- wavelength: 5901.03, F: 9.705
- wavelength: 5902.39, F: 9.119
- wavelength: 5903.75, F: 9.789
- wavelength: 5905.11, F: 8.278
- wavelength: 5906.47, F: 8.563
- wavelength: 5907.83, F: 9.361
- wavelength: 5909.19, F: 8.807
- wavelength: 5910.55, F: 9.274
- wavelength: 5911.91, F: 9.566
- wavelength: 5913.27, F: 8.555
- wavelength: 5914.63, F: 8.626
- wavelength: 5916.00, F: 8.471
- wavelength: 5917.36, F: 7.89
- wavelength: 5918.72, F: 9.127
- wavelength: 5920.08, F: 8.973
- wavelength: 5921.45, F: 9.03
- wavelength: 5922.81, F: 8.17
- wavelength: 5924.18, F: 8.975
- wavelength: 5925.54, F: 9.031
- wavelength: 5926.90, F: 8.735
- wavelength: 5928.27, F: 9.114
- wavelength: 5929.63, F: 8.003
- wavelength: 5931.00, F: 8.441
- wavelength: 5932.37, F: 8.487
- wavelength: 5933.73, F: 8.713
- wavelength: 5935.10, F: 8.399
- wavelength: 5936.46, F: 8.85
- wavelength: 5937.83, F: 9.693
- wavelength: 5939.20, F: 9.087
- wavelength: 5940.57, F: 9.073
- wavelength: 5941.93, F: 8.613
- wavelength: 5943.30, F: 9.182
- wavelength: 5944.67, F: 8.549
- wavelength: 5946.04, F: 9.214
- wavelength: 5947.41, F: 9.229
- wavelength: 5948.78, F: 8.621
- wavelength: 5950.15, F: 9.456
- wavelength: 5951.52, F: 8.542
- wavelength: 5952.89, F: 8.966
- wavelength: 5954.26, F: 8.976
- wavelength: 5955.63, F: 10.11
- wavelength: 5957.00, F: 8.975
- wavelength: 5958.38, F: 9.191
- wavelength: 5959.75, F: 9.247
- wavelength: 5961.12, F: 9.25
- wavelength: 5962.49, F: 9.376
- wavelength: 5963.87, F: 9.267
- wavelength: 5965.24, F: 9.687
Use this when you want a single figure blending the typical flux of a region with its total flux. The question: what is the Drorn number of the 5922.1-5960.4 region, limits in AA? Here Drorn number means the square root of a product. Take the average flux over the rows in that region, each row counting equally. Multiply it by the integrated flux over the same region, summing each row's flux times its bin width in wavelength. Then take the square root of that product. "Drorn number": 55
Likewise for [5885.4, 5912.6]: 43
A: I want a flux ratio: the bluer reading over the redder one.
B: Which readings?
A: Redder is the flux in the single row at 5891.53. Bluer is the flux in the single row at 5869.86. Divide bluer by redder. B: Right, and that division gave 1.49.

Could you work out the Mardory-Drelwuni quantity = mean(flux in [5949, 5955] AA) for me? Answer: 9.0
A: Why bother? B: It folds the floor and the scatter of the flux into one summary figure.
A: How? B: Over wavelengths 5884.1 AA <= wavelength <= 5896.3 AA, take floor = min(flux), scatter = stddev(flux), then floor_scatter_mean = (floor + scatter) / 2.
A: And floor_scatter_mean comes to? 3.1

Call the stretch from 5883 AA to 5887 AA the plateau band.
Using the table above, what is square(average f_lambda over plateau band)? 70.7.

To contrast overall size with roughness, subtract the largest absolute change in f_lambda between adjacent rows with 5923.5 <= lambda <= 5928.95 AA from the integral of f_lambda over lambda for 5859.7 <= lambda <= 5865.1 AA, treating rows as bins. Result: 49.8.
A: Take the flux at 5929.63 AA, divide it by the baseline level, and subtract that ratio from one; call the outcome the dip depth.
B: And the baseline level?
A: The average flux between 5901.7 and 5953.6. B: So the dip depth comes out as 0.10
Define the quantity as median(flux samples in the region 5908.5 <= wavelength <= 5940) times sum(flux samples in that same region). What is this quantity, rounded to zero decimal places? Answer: 1779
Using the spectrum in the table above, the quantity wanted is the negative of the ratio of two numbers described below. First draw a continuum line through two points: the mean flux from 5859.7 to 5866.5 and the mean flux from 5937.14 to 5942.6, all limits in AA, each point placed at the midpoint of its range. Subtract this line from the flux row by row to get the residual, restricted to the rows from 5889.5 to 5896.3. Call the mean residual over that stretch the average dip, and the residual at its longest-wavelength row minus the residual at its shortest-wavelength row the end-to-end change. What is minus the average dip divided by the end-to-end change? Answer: 2.6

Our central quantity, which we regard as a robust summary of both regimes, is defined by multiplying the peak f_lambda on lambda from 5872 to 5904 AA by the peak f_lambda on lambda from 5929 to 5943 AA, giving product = 95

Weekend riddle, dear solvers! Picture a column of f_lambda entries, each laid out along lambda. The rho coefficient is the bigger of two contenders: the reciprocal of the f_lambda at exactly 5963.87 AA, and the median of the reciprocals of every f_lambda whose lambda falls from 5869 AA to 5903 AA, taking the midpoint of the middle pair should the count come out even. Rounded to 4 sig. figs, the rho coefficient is 0.1171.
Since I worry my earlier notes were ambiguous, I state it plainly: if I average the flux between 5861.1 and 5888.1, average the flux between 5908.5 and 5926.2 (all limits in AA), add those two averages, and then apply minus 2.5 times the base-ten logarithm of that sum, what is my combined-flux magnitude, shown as -3.11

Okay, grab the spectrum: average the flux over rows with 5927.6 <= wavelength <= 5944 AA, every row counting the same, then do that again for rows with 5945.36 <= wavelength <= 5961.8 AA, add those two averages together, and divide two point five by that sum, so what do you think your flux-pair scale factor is 0.139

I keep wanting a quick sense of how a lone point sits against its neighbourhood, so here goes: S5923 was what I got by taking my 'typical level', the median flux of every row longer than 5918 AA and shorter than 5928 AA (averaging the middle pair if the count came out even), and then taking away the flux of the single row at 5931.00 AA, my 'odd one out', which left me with 0.5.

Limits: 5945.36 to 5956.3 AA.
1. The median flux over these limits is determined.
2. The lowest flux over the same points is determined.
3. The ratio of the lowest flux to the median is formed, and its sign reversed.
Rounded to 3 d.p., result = -0.939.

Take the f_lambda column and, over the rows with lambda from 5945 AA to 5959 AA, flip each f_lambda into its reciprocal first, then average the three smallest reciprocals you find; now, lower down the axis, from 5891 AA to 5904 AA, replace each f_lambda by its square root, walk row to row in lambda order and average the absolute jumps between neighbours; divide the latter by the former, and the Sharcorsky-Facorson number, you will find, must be 2.0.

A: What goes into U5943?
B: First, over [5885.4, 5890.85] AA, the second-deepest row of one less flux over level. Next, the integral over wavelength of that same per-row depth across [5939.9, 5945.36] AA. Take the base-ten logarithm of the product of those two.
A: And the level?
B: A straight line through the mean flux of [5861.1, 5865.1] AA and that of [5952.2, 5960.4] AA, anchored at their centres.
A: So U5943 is -1.2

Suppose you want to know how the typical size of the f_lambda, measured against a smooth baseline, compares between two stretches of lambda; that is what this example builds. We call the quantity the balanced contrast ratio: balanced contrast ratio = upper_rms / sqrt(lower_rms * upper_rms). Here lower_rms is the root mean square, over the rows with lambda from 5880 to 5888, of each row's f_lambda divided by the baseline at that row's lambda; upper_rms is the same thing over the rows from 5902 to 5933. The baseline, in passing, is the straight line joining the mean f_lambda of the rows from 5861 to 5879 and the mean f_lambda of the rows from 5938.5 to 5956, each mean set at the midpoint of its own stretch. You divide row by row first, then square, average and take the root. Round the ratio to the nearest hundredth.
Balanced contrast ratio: 1.02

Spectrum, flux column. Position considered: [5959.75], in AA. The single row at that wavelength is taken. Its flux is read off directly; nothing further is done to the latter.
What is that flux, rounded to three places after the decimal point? 9.247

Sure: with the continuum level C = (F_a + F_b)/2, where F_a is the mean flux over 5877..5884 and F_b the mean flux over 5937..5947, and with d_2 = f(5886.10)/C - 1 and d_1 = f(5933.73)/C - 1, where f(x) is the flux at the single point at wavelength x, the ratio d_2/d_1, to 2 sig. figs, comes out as 2.6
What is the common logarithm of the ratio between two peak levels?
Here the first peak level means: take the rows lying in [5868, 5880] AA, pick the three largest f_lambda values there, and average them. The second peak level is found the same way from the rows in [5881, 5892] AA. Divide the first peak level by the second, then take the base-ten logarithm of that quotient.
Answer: 0.049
